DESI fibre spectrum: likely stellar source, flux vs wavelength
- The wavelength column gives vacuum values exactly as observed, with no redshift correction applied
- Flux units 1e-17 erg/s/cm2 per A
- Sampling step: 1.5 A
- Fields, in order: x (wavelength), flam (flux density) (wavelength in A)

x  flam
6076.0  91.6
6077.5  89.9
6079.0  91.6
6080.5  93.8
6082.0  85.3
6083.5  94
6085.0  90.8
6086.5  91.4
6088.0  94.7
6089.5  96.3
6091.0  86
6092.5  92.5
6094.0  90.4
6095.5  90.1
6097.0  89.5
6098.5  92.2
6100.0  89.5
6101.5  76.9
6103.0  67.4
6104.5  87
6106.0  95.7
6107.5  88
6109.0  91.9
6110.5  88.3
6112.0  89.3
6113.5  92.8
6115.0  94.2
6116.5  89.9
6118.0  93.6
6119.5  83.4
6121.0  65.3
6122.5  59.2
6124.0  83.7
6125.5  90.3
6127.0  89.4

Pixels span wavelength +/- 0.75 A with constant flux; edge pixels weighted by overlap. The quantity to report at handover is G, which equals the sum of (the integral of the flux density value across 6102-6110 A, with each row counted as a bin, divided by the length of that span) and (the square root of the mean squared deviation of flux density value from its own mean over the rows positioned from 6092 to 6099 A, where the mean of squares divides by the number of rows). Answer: 87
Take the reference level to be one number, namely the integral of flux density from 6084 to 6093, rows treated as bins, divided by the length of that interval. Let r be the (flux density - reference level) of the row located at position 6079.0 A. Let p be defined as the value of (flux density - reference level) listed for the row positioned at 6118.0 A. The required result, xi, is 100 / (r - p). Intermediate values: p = 1.6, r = -0.4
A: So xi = -50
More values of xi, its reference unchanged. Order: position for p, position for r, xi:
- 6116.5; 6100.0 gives -250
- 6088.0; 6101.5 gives -6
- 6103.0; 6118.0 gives 4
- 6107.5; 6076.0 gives 28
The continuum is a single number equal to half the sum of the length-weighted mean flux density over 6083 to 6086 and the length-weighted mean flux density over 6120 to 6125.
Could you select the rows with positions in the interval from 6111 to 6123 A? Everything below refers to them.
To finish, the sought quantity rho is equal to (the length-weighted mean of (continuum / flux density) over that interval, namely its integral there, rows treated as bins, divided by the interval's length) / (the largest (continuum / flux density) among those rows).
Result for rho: 0.723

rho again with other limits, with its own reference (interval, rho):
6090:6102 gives 0.869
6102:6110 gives 0.797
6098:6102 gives 0.895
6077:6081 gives 0.980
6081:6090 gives 0.928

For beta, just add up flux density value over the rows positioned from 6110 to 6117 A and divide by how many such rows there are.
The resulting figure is 90.9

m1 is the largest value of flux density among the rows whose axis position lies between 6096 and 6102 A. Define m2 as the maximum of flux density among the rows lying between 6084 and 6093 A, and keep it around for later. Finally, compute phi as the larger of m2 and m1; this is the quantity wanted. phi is 96.3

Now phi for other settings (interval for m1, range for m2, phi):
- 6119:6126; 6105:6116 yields 95.7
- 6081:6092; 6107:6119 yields 96.3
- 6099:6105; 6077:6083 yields 93.8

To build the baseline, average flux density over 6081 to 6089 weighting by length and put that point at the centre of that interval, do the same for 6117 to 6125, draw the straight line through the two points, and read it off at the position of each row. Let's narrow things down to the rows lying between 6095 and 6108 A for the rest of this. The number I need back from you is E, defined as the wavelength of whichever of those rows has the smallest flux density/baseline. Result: 6103.0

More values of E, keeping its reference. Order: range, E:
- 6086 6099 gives 6091.0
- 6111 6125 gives 6122.5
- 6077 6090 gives 6082.0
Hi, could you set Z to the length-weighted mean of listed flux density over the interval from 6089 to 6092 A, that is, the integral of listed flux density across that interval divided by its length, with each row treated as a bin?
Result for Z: 90.8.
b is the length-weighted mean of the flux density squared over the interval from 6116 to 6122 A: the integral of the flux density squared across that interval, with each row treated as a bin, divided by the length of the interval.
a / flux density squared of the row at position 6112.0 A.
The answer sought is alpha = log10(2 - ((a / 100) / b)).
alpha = 0.298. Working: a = 7974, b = 6825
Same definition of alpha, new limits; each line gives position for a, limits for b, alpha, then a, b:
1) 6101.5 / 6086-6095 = 0.300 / 5914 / 8447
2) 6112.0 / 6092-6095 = 0.299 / 7974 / 8328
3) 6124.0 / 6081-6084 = 0.299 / 7006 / 8053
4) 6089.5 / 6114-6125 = 0.298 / 9274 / 6851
